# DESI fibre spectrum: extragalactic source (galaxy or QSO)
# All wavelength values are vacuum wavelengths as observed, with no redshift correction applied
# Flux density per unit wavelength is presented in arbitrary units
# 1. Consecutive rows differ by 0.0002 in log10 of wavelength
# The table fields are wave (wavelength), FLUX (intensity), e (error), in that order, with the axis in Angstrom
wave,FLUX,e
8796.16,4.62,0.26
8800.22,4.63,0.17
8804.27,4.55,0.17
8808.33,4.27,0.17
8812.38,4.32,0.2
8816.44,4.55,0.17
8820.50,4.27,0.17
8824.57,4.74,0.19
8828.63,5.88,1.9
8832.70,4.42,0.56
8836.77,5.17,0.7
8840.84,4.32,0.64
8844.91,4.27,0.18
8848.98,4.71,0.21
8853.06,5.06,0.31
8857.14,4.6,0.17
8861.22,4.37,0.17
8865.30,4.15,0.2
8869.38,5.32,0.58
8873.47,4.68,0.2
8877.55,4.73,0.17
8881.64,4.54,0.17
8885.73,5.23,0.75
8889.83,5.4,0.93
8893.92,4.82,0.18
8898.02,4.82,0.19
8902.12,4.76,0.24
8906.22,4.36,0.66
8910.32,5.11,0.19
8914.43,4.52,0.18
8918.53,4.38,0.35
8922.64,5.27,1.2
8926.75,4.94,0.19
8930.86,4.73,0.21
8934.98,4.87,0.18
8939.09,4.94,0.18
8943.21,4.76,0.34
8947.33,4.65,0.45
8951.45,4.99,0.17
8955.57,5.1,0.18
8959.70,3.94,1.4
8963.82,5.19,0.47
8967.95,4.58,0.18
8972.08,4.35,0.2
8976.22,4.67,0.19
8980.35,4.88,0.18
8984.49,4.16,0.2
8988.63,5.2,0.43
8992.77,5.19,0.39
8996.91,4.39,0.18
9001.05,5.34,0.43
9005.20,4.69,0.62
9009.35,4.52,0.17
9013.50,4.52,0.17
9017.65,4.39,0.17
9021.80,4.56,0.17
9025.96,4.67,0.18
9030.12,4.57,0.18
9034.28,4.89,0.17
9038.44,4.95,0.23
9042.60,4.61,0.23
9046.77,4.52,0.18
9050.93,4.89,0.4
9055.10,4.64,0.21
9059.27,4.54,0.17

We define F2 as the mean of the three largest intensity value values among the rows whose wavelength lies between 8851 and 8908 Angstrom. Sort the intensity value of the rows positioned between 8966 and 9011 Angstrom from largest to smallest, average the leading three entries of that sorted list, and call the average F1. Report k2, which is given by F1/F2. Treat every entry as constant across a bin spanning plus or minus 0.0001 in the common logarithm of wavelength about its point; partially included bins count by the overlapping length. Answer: 0.99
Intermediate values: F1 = 5.24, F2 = 5.317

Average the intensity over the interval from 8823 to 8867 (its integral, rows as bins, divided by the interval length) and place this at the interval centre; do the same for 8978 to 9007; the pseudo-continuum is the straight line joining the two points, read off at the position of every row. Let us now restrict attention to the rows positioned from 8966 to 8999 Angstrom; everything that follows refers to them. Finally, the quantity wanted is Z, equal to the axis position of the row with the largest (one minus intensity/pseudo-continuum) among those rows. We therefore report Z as 8984.49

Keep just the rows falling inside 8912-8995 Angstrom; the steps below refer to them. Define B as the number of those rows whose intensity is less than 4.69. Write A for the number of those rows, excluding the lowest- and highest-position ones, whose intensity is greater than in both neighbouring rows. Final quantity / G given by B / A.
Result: 1.3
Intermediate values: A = 6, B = 8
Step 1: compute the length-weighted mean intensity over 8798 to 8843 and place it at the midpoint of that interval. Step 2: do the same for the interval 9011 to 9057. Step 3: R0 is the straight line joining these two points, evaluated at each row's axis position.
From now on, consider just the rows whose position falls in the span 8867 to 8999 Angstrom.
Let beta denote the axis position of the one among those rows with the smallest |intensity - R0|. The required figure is 8947.33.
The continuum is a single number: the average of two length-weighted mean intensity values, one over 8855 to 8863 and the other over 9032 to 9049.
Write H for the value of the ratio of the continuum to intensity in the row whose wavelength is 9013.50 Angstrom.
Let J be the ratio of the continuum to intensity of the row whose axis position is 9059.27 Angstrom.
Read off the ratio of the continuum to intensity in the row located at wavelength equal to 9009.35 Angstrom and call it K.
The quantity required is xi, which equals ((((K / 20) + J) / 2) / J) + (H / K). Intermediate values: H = 1.02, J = 1.02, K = 1.02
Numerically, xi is 1.53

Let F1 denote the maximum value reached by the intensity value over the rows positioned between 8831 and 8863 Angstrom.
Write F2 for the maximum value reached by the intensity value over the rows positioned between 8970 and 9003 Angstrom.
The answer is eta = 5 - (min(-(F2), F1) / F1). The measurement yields 6.03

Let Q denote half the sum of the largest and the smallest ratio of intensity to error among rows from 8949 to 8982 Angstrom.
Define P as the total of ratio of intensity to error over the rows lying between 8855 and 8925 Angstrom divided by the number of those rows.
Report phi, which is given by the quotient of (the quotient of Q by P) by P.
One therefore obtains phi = 0.045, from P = 18.9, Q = 16.1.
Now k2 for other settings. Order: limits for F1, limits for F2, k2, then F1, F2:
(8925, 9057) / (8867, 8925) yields 0.98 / 5.24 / 5.330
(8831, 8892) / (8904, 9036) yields 1.01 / 5.32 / 5.270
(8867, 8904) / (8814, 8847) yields 1.01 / 5.32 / 5.263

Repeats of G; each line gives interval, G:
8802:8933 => 1.8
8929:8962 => 1.0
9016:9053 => 3.0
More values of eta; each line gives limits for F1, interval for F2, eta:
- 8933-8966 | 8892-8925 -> 6.02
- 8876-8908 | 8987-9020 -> 5.99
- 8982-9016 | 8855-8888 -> 6.00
